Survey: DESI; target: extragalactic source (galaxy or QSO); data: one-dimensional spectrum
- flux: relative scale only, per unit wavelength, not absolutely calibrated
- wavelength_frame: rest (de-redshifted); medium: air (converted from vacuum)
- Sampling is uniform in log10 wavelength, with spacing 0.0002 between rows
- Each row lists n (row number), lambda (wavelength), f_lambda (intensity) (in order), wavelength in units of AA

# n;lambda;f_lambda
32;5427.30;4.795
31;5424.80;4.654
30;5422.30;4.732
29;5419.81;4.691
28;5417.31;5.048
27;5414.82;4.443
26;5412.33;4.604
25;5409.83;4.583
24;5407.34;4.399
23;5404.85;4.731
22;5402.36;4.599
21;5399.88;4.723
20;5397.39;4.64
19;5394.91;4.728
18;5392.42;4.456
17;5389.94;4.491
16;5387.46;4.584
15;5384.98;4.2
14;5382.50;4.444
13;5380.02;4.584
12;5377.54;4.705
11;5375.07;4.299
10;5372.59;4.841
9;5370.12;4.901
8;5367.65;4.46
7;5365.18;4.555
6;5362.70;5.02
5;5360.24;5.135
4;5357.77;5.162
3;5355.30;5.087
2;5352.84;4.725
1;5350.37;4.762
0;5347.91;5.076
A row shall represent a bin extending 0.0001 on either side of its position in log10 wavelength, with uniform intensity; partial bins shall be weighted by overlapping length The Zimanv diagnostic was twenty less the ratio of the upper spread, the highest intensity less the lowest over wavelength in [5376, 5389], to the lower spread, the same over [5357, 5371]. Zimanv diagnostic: 19.3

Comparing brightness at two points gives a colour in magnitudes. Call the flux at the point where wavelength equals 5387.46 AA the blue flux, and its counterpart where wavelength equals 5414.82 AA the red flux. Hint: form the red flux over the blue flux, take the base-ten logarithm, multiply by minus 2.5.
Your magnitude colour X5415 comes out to 0.03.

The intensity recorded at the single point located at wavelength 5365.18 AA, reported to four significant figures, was 4.555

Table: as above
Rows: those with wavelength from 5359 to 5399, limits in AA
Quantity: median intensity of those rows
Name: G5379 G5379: 4.58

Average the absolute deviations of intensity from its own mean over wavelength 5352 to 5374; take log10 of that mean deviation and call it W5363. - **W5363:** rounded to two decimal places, -0.69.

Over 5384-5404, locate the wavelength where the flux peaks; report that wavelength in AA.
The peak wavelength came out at 5394.91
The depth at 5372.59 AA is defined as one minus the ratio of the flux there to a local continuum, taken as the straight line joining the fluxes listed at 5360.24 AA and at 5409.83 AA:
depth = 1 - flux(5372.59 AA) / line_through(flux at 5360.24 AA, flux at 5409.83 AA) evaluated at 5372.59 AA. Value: 0.031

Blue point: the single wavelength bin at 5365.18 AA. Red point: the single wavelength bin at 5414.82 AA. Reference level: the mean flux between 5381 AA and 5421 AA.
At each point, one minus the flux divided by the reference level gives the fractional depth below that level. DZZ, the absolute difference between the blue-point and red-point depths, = 0.024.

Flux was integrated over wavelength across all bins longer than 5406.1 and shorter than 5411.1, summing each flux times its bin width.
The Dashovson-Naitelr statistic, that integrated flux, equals 22.4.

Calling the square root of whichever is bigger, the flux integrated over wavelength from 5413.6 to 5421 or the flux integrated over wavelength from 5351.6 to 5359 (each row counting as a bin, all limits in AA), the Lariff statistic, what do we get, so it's 6.08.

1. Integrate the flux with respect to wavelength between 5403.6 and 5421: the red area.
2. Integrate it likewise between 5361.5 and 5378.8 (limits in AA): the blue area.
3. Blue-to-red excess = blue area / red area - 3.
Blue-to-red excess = -2.00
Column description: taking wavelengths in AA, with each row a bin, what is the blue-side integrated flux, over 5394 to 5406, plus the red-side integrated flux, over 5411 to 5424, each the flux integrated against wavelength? 117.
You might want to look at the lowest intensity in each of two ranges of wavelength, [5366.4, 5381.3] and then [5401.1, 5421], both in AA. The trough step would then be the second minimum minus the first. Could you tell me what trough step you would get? 0.10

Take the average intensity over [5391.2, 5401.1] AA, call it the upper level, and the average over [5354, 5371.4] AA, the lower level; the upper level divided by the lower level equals 0.95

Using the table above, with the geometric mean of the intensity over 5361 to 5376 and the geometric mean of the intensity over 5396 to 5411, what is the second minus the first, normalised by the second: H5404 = -0.013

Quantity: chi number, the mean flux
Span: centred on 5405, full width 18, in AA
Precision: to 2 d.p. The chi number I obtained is 4.61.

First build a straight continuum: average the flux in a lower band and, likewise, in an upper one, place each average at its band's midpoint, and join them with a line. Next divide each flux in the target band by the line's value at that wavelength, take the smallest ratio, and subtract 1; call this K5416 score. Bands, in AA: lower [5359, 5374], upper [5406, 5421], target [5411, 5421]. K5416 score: -0.039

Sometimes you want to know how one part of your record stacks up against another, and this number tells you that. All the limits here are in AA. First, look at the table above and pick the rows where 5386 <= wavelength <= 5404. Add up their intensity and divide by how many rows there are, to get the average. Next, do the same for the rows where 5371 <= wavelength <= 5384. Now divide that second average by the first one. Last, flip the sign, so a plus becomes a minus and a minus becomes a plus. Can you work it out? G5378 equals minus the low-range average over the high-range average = -0.99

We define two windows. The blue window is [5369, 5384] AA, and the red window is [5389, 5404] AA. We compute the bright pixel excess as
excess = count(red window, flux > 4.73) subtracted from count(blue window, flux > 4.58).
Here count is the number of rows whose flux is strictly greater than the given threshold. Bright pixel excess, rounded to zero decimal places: 4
